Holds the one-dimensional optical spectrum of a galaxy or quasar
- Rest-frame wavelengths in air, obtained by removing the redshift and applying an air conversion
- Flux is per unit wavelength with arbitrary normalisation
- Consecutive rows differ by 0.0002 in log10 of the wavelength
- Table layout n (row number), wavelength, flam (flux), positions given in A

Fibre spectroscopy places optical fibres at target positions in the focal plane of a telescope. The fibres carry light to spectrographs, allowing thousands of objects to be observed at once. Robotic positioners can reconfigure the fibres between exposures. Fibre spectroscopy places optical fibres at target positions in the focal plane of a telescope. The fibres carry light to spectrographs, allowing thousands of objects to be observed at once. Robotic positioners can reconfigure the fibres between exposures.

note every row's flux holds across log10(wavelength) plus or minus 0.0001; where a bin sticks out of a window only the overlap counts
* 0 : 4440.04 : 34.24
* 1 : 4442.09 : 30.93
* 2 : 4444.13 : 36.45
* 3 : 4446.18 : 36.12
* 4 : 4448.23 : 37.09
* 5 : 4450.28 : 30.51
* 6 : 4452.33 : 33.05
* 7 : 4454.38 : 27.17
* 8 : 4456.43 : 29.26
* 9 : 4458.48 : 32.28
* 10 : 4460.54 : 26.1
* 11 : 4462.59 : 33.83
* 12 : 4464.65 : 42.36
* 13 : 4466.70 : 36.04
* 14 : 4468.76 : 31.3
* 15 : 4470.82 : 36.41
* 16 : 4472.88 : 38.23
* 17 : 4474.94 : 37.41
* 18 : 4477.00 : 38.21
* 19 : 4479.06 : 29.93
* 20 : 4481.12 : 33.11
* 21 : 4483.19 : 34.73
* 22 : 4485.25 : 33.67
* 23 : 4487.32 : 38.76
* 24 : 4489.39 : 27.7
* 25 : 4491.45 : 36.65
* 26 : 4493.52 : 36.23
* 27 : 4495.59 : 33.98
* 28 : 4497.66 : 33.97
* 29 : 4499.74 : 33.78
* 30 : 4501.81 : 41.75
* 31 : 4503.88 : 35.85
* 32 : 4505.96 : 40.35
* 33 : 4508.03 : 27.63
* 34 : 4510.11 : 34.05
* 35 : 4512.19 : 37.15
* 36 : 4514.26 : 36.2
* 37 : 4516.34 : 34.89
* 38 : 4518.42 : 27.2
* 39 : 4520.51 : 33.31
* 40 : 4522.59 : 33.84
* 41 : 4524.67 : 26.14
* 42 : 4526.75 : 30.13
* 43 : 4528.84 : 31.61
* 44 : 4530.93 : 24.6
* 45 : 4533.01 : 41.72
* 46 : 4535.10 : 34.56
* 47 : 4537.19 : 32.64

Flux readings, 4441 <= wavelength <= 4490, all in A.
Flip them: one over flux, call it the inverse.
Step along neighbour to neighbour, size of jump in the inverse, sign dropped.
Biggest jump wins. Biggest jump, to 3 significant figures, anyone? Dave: 0.0103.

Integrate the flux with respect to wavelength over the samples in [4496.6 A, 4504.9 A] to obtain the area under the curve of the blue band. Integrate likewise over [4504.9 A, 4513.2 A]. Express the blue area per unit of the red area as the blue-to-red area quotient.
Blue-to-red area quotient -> 1.04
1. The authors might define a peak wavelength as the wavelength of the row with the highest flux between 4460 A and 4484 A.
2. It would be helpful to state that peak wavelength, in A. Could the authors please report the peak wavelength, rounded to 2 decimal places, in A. 4464.65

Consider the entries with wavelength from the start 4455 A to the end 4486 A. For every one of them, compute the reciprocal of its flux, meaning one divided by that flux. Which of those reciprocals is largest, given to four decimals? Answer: 0.0383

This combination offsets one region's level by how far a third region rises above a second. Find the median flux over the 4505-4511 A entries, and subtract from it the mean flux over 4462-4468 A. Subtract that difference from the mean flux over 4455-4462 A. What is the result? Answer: 33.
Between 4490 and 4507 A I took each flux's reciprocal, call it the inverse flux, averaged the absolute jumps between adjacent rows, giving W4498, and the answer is 0.0021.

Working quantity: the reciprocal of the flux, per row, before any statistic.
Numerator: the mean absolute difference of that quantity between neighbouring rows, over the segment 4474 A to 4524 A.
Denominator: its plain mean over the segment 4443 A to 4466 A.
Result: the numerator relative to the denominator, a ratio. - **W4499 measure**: 0.126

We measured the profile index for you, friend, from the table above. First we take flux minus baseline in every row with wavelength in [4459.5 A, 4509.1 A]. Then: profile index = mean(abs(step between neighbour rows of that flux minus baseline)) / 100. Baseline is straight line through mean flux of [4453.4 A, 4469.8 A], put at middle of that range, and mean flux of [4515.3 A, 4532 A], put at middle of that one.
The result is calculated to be 0.0474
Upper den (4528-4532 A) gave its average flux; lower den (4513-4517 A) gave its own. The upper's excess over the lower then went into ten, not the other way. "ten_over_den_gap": -1.3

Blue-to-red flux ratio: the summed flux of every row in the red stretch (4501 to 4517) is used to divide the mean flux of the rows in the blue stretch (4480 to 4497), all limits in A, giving 0.119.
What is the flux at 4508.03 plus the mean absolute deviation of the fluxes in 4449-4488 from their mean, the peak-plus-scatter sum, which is 31.0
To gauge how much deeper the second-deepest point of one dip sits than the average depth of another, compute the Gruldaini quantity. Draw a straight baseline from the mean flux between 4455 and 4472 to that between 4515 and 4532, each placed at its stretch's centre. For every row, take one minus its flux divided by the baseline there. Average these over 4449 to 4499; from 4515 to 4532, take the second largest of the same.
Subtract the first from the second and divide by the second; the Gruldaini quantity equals 1.2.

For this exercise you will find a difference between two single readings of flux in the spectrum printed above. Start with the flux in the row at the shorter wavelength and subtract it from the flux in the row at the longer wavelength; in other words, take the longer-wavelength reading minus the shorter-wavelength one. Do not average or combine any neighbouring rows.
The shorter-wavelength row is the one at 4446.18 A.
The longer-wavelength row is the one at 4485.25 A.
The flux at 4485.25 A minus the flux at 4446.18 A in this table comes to -2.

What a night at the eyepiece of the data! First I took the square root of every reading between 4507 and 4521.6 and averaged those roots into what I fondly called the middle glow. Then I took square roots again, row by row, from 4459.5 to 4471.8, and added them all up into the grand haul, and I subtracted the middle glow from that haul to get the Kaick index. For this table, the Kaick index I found 29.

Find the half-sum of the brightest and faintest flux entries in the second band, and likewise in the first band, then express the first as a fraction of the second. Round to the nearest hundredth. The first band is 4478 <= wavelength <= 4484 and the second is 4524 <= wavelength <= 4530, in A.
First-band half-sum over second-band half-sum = 1.12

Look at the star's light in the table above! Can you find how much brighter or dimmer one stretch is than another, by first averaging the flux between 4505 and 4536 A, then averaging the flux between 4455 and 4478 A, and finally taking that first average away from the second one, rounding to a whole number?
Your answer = 2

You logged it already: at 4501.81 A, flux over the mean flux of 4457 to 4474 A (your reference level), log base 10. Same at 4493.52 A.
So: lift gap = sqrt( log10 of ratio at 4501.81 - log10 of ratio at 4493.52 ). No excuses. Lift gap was 0.25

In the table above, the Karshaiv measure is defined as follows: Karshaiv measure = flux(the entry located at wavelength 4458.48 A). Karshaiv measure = 32.28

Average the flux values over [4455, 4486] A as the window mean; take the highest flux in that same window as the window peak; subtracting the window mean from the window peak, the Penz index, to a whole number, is 8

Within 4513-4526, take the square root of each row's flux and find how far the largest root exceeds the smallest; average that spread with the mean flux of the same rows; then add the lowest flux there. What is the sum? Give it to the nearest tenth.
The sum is 42.6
